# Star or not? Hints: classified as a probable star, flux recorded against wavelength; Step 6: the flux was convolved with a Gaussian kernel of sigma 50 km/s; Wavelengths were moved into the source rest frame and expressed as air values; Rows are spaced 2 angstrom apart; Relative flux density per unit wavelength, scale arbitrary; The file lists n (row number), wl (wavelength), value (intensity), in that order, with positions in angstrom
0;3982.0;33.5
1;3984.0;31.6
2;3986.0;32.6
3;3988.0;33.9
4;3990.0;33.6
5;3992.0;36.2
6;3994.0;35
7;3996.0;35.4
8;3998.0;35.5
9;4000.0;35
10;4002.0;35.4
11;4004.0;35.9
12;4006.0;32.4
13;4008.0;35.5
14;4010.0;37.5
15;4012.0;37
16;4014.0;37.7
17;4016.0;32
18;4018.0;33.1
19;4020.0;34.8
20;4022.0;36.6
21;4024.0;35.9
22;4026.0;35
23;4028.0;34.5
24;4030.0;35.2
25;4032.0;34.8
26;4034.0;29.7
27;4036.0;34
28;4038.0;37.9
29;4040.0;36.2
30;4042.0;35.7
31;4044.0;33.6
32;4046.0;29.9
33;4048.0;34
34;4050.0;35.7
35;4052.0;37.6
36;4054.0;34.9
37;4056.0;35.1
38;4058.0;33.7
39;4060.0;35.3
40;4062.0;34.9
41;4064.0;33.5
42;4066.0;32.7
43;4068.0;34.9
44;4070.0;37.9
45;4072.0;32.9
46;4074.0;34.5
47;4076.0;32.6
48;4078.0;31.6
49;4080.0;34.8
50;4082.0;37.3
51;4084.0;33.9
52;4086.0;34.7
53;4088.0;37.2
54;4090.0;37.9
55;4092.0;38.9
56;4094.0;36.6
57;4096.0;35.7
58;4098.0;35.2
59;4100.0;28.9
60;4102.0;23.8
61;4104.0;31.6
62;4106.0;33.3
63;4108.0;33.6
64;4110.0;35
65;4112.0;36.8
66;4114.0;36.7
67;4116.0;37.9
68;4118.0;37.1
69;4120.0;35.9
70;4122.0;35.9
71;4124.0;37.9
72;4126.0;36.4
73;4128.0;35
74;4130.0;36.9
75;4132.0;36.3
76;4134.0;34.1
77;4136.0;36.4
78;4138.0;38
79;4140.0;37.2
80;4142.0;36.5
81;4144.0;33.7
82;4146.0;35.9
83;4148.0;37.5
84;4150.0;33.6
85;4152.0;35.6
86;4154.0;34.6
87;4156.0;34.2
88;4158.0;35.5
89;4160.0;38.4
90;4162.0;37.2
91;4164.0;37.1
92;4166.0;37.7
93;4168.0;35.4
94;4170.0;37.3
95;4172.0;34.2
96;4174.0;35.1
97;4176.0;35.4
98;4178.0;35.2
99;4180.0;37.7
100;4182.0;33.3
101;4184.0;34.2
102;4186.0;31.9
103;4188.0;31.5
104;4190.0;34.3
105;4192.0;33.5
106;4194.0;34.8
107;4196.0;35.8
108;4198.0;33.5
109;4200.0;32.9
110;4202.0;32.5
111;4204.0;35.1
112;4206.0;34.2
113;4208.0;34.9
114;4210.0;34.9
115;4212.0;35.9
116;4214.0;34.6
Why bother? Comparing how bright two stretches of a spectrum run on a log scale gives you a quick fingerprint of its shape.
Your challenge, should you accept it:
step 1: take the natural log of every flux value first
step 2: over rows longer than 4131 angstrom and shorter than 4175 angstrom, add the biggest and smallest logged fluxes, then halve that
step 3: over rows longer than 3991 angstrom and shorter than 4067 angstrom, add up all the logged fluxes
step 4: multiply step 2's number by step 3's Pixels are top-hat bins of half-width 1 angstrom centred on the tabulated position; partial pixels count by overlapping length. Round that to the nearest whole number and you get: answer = 483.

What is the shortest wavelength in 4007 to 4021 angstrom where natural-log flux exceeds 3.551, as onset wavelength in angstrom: 4008.0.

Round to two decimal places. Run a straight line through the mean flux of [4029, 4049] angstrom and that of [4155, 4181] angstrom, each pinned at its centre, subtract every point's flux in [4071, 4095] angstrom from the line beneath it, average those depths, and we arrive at -0.43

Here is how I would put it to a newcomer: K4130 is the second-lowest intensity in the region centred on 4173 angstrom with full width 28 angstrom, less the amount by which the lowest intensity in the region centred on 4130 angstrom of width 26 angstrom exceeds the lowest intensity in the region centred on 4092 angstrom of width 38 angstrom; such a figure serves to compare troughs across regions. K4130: 23.0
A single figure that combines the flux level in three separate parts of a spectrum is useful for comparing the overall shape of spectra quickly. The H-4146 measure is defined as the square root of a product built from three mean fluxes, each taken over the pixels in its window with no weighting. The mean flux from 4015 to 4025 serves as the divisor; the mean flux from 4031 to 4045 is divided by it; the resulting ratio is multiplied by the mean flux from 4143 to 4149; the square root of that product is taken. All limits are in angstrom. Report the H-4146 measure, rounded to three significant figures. 5.98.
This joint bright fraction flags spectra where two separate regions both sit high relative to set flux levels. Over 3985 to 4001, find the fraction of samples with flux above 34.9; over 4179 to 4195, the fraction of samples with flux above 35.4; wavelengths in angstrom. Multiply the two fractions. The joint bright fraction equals 0.078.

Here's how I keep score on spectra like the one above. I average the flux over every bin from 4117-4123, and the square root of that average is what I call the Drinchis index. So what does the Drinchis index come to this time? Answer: 6.02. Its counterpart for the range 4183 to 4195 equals 5.78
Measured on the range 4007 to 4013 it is 6.06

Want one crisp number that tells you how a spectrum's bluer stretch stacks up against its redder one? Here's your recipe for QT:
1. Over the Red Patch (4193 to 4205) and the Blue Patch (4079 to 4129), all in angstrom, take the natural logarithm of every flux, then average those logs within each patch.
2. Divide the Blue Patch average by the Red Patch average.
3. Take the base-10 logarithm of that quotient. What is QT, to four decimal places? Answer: 0.0031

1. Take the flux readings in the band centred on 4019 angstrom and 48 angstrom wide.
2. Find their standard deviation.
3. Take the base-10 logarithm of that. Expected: 0.27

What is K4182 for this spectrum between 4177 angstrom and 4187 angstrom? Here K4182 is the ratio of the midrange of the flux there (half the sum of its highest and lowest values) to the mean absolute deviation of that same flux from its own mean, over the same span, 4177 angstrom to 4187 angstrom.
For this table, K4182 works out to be 22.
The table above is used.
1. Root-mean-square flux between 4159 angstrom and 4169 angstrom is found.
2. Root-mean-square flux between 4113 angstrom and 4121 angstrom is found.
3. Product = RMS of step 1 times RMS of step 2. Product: 1372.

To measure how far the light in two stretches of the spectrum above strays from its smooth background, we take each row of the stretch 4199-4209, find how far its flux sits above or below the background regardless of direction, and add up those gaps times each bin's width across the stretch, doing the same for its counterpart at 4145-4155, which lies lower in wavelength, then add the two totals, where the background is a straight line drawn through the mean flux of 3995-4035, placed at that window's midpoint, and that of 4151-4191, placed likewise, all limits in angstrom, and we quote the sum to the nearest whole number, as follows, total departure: 26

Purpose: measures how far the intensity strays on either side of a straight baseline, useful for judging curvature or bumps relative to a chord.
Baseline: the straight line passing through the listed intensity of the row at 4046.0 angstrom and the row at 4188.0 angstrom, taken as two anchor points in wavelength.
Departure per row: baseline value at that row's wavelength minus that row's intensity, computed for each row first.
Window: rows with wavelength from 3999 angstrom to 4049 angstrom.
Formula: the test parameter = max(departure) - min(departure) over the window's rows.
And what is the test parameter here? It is 8.2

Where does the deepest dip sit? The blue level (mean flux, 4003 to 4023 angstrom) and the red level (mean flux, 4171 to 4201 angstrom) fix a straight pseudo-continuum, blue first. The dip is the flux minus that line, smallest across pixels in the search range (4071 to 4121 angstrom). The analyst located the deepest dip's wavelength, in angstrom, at 4102.0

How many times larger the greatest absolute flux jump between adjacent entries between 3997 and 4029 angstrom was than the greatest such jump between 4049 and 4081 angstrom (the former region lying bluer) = 1.1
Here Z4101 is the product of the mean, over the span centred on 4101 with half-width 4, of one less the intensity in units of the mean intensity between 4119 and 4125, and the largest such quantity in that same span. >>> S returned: 0.064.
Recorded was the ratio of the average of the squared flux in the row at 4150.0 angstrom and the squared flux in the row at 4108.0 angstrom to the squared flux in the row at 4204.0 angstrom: 0.92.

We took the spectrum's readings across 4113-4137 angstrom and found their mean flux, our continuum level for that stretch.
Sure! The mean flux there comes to 36.4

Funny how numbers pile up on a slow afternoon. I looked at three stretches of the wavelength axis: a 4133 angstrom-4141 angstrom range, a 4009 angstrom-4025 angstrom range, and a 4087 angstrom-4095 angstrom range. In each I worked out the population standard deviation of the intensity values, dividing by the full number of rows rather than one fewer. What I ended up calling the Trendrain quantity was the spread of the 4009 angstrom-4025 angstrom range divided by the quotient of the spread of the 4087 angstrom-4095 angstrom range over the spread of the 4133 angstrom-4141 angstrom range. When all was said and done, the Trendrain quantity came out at 3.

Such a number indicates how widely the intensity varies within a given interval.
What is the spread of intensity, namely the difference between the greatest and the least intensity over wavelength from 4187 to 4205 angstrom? 4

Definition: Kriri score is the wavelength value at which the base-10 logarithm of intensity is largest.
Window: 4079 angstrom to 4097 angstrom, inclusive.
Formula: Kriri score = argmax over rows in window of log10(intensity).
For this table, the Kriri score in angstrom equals 4092.0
